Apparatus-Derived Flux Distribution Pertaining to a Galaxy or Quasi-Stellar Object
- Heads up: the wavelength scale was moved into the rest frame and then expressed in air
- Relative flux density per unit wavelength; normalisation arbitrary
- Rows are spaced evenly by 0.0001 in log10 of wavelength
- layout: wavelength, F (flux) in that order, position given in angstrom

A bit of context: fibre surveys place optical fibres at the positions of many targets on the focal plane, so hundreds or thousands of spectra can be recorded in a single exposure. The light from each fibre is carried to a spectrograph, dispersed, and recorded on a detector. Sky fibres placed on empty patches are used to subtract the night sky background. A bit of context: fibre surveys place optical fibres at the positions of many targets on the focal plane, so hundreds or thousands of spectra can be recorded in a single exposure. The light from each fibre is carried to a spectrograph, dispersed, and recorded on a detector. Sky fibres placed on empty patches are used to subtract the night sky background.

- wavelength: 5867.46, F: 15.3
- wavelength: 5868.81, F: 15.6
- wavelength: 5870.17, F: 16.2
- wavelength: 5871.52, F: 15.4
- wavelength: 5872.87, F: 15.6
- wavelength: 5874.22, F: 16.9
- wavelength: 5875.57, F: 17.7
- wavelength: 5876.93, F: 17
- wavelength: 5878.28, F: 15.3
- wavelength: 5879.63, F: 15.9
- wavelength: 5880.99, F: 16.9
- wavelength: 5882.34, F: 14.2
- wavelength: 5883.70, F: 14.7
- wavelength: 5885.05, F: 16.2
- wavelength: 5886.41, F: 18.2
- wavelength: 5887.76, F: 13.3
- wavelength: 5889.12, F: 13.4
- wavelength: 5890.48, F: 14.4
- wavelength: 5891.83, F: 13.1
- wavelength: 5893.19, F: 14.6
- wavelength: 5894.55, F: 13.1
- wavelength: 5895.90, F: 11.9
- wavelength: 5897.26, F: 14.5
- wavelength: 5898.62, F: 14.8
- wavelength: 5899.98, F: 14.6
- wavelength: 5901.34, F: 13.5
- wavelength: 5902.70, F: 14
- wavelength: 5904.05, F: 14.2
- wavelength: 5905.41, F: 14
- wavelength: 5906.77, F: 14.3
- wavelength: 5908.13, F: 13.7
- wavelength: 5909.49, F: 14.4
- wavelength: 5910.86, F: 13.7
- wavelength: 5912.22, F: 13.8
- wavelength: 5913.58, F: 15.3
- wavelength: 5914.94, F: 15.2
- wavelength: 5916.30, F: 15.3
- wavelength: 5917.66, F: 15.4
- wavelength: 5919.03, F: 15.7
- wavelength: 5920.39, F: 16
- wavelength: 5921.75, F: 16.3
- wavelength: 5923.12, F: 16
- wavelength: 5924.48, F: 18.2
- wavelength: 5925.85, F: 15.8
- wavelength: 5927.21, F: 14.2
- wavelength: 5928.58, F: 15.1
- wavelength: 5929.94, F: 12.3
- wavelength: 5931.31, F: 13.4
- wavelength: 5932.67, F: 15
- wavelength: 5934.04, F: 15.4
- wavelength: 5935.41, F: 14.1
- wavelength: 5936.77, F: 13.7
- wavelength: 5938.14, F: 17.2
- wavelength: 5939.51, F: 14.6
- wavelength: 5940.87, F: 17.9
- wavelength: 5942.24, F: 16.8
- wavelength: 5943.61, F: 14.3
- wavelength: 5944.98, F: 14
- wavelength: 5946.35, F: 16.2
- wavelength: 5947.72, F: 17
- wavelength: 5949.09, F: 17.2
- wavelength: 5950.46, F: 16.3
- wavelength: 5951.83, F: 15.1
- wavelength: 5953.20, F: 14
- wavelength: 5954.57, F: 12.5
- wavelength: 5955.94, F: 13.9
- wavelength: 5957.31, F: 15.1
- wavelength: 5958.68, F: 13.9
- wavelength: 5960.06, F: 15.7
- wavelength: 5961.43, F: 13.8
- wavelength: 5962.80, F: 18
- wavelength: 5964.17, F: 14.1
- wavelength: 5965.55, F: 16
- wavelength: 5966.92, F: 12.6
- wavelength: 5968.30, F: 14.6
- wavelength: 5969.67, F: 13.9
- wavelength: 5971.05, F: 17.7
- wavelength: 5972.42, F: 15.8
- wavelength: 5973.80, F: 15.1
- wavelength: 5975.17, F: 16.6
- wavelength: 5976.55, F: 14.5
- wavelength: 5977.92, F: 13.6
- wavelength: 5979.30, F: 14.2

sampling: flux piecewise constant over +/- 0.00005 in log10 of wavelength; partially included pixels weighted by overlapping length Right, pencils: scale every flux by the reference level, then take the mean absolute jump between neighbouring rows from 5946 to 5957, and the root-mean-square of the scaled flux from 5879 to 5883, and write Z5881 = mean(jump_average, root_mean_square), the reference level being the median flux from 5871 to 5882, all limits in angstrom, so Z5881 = 0.510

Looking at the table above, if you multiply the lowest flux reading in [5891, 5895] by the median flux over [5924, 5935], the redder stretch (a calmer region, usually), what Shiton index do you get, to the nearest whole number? 197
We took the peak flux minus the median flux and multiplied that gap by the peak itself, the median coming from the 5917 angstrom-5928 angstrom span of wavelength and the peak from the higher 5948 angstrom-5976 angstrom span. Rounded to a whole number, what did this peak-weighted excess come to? 38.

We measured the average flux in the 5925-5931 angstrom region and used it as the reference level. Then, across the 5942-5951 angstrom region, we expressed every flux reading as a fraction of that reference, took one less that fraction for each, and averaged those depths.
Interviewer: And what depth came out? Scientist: -0.11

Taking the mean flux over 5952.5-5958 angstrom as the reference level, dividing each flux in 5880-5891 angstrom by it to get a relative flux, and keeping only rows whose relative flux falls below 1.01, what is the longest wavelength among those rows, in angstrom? 5889.12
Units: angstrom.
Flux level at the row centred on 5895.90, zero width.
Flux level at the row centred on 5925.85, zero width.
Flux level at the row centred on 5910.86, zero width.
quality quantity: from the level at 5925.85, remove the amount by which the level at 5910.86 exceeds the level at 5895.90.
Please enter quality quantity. 14.0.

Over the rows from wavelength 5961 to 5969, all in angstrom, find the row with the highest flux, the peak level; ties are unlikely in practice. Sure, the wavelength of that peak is 5962.80 angstrom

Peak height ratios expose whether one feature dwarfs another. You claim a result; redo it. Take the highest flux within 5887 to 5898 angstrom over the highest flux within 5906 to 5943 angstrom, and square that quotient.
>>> 0.64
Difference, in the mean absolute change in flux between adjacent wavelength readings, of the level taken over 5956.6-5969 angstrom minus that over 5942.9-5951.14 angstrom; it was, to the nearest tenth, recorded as 1.7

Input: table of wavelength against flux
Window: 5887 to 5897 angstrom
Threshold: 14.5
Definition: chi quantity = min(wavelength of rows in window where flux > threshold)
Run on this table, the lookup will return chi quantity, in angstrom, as 5893.19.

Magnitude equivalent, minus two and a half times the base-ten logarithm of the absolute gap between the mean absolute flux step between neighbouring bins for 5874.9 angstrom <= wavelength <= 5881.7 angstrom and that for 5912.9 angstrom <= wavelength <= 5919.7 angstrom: 0.2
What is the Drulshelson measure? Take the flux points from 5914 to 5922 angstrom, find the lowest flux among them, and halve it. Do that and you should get 7.6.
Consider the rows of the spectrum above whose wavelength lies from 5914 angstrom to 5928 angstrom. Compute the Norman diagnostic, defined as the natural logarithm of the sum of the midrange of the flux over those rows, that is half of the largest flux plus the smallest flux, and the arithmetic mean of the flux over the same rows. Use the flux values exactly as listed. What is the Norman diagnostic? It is 3.47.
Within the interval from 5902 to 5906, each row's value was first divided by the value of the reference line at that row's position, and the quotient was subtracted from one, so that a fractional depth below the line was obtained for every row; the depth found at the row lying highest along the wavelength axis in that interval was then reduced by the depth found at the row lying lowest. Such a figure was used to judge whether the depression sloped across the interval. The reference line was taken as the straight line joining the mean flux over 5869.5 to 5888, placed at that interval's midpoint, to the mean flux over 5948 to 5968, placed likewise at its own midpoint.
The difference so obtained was -0.002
